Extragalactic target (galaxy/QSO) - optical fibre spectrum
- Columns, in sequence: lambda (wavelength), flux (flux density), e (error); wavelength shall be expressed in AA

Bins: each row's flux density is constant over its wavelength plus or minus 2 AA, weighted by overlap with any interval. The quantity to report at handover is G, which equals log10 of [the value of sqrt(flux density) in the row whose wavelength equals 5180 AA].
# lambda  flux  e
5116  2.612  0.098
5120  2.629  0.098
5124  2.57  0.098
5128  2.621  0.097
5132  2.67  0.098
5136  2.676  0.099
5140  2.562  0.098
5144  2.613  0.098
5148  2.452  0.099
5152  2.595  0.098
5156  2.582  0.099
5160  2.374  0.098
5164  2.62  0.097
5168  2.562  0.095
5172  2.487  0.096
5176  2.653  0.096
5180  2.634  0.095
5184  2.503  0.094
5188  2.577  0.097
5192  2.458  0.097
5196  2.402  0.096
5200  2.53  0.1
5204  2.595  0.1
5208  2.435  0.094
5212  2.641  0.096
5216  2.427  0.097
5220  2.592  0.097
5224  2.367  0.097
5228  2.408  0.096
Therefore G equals 0.210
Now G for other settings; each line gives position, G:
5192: 0.195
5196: 0.190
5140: 0.204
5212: 0.211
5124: 0.205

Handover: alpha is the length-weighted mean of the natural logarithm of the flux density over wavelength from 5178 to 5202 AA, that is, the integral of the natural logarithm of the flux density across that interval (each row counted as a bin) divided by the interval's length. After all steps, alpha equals 0.923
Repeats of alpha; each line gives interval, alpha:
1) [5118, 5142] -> 0.964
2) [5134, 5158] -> 0.947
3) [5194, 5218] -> 0.918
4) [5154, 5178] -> 0.934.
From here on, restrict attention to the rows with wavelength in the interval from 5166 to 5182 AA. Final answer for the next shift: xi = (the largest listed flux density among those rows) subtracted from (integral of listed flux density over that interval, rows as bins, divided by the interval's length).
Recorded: -0.069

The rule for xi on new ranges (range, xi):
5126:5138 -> -0.020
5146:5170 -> -0.089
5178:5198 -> -0.119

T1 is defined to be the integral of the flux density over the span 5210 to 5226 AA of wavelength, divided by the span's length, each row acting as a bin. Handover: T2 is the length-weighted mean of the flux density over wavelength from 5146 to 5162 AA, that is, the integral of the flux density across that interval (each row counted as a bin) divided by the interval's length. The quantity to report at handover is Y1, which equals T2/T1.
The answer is 1.00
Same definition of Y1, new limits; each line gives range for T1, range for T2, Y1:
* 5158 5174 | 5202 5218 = 1.01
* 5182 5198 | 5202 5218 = 1.02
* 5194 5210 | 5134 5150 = 1.03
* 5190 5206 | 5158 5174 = 1.01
